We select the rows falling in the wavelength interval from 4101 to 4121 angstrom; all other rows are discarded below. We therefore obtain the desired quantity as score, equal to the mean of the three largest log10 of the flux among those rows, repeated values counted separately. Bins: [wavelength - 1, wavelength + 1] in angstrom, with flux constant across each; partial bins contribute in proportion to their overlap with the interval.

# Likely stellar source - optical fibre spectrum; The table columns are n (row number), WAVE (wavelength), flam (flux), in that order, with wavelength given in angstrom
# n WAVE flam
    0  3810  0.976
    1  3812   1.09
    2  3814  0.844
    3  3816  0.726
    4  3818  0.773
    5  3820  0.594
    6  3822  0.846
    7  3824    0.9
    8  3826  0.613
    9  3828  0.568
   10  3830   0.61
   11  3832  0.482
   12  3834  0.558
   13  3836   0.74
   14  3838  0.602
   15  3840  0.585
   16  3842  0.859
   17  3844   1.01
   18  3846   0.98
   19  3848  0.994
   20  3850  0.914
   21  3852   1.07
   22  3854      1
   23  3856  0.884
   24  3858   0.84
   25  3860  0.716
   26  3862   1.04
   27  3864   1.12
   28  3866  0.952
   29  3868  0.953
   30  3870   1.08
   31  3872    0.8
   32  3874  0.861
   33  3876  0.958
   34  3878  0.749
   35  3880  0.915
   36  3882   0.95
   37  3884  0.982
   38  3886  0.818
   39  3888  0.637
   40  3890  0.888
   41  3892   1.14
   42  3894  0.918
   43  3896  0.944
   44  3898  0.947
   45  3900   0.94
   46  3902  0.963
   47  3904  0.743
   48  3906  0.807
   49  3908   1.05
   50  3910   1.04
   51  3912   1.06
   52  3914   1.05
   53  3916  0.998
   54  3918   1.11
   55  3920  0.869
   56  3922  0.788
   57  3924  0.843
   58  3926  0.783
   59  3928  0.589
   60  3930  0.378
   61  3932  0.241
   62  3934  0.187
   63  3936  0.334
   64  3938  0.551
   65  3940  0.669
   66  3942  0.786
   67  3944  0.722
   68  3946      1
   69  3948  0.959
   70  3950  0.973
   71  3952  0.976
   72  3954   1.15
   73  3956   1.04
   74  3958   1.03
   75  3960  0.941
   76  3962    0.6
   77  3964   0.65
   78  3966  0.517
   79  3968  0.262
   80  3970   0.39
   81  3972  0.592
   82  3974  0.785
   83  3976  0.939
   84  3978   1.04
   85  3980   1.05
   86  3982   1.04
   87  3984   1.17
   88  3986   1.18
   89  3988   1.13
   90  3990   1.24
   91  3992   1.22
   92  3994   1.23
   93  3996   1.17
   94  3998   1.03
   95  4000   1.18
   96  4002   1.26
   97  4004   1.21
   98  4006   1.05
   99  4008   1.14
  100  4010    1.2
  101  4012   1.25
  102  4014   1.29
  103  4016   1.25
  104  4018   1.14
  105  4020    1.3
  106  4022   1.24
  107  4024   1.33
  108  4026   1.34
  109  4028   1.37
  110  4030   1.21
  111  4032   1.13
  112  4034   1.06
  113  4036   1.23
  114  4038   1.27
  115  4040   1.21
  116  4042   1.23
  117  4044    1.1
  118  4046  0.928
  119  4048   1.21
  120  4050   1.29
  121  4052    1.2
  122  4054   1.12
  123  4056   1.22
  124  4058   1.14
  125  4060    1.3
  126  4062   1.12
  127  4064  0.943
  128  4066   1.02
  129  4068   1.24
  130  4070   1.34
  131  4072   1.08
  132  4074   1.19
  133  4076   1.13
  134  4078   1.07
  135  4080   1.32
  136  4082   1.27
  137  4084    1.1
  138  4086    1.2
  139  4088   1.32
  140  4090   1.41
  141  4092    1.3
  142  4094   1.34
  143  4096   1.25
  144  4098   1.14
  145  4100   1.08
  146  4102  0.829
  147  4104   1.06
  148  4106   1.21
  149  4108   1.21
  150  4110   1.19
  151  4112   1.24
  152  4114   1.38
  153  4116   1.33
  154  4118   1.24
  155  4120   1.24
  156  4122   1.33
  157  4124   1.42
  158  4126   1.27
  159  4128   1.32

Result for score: 0.12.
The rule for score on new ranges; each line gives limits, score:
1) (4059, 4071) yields 0.11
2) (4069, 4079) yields 0.09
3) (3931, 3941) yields -0.30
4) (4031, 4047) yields 0.09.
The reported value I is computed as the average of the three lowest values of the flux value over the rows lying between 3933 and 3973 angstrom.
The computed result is 0.26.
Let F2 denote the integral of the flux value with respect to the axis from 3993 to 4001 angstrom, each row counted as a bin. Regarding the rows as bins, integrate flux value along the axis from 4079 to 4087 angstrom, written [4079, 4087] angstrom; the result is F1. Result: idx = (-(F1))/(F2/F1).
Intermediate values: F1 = 9.8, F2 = 9.2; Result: -10.4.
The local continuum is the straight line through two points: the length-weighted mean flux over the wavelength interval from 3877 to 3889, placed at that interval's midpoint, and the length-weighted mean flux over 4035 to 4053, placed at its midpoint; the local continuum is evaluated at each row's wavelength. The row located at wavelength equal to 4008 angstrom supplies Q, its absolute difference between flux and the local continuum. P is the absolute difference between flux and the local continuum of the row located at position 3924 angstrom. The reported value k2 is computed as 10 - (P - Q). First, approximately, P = 0.086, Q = 0.03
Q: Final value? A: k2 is 9.9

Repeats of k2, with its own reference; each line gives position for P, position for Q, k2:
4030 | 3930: 10.5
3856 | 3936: 10.5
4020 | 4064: 10.1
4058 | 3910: 10.1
